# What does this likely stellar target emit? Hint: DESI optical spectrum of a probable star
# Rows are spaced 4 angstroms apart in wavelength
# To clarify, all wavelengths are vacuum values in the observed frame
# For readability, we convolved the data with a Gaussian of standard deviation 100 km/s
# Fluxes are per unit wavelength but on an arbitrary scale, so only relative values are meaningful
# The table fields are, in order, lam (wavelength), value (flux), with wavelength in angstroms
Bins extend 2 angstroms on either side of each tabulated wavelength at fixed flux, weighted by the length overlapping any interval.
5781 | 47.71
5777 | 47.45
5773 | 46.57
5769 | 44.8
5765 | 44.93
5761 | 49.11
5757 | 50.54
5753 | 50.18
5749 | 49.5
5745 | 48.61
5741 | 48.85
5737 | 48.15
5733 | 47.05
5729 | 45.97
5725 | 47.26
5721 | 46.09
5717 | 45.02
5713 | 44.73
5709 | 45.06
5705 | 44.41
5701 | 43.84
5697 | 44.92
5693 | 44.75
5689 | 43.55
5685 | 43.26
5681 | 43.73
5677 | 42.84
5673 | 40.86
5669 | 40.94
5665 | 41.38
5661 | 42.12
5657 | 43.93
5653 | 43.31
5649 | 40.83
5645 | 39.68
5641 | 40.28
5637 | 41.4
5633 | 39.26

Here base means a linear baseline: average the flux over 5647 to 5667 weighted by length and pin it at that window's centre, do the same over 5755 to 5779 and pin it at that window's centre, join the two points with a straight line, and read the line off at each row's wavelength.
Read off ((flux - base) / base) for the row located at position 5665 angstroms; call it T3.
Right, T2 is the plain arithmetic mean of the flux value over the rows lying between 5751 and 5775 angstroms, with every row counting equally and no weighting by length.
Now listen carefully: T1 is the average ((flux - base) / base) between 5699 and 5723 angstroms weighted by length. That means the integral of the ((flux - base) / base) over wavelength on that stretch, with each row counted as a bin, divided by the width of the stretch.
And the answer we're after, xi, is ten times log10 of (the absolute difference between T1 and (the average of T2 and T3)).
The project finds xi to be 13.77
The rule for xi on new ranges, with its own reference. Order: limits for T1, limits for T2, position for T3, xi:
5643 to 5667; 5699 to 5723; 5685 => 13.51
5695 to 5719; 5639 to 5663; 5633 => 13.18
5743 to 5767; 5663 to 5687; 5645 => 13.23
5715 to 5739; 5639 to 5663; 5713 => 13.18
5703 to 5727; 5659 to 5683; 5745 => 13.22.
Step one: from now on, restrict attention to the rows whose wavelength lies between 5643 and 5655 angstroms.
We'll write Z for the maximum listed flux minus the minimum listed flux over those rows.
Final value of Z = 3.6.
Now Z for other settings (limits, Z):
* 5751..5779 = 5.7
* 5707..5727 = 2.5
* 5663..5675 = 0.5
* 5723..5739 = 2.2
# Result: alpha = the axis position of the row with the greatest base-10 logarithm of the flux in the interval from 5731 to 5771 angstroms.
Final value 5757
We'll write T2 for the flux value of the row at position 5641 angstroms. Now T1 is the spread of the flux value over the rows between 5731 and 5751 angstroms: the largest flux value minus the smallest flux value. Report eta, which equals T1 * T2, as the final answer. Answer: 99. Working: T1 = 2.45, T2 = 40.28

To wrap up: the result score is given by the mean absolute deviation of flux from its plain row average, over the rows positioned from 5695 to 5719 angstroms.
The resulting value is 0.4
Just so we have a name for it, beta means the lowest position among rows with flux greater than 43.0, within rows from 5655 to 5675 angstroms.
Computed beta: 5657 angstroms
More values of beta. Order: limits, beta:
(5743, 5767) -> 5745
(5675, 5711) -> 5681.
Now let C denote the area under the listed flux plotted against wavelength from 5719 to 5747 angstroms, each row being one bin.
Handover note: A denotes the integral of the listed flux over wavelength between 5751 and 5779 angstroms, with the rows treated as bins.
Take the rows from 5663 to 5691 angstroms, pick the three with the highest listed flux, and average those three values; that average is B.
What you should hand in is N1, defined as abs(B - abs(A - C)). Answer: 37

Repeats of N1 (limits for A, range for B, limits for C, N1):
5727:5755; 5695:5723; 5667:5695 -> 108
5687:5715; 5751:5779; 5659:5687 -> 15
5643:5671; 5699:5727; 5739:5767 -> 152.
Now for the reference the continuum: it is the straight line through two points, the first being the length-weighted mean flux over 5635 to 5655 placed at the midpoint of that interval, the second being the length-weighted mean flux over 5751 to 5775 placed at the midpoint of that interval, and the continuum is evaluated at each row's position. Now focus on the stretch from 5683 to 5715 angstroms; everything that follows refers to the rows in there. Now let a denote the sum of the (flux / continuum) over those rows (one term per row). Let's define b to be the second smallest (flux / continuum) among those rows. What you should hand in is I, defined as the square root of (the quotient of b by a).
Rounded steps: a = 8.04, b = 1.00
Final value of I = 0.352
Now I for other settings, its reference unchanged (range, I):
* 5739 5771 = 0.339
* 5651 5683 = 0.347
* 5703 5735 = 0.351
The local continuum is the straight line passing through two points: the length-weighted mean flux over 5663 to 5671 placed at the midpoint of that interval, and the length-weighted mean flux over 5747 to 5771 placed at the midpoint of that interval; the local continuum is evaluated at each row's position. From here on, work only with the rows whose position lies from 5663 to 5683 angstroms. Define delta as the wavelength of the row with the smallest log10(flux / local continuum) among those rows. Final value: 5673 angstroms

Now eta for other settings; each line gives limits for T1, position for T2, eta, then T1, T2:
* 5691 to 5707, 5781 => 52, 1.08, 47.71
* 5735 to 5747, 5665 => 29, 0.70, 41.38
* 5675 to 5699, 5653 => 90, 2.08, 43.31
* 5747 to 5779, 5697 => 258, 5.74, 44.92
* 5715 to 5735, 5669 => 92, 2.24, 40.94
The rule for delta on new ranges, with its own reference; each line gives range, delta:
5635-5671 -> 5669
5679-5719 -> 5717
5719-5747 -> 5729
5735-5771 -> 5769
